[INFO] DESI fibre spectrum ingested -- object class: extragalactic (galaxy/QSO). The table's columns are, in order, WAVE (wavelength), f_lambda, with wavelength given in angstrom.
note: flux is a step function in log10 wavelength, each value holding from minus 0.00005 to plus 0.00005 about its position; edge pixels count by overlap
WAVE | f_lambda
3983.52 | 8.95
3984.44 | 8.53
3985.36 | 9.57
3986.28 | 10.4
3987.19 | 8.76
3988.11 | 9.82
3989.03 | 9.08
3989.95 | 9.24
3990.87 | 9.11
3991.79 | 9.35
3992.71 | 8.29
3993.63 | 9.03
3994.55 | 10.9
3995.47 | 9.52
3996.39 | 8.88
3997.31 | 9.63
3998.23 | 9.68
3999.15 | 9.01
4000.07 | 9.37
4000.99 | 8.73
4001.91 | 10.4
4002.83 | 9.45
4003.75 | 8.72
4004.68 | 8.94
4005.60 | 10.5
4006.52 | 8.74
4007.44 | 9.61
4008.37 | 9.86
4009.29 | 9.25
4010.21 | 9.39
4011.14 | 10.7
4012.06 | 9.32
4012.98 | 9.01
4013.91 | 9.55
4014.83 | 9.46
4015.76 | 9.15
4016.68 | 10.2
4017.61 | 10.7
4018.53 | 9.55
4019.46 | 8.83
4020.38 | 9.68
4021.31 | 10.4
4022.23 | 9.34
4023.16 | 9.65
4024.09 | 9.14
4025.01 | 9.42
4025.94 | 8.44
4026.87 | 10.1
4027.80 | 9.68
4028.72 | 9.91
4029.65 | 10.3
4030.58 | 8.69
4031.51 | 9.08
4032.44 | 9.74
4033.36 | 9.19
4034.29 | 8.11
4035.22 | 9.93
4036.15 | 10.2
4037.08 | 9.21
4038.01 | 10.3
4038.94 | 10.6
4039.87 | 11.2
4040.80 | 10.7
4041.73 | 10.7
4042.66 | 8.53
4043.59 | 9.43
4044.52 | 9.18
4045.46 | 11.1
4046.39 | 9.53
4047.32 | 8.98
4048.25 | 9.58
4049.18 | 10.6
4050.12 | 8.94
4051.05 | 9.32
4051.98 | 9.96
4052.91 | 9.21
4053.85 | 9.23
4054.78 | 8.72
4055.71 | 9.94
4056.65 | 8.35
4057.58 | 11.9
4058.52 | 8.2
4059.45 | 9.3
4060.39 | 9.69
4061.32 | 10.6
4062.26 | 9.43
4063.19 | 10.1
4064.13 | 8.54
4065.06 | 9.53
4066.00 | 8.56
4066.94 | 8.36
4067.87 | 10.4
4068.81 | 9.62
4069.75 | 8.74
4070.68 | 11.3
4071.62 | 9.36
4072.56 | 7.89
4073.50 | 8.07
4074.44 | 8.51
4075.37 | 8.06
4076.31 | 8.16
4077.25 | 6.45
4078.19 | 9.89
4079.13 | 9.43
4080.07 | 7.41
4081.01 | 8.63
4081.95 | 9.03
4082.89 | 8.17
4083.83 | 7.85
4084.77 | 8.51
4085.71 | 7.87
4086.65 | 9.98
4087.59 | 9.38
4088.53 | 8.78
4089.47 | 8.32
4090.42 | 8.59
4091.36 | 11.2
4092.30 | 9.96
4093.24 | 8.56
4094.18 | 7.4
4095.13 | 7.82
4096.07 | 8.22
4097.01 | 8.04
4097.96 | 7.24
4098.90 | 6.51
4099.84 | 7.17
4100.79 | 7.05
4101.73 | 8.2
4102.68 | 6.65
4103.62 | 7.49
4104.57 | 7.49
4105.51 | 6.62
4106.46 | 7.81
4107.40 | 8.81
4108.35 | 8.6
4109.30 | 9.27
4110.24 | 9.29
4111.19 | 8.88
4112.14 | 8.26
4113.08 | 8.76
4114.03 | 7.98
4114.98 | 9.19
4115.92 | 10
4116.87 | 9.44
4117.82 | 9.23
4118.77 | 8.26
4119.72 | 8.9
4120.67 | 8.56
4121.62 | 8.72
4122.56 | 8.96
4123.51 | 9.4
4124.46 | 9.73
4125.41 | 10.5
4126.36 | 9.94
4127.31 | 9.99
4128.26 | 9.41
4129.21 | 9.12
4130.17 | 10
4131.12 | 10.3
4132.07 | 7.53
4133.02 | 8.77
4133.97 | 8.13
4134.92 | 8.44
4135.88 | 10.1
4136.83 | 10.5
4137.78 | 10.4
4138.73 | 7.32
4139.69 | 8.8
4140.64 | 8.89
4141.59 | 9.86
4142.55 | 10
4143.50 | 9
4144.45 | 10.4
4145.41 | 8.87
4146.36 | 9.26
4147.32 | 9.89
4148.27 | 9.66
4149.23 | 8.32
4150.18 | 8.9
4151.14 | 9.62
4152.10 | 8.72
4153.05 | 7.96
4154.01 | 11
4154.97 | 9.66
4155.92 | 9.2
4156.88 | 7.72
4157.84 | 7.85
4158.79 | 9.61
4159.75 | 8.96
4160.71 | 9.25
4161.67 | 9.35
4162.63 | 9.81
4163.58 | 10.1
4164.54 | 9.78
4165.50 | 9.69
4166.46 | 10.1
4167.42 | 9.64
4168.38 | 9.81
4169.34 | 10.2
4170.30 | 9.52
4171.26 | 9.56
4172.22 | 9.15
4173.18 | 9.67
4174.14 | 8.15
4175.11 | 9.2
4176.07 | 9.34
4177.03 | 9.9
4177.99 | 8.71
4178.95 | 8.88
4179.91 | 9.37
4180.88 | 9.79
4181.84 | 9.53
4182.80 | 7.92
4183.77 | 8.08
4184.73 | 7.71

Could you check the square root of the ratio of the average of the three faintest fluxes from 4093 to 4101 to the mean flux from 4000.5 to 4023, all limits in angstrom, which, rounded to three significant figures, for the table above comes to 0.850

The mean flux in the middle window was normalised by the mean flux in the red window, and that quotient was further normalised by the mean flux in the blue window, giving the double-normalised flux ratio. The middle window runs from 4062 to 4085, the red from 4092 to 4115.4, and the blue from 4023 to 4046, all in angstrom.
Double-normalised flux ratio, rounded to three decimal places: 0.113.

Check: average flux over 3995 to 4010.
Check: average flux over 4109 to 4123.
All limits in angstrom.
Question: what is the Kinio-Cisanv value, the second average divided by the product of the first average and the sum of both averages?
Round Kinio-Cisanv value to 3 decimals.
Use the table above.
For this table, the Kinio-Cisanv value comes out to 0.052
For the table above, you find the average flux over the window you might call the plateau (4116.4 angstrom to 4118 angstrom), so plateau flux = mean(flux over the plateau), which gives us 9.34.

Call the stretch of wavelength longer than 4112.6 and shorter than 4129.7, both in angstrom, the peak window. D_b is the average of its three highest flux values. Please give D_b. 10.2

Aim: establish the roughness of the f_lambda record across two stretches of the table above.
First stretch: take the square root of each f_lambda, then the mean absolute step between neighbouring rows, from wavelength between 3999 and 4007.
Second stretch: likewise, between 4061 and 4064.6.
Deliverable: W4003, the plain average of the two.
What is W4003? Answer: 0.17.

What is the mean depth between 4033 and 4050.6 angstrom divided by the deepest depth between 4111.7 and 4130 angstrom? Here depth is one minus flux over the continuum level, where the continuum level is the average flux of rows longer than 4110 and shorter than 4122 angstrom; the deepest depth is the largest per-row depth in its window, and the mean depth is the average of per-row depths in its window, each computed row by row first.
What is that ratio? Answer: -1.0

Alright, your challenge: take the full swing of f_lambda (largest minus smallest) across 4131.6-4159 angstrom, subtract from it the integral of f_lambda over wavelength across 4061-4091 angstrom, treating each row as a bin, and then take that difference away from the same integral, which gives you 528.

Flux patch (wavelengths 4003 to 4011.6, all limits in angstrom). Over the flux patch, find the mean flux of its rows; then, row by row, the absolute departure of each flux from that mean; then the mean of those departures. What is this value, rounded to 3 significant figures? 0.573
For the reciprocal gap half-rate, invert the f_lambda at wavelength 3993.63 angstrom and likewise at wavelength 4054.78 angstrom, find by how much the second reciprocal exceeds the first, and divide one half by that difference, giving 127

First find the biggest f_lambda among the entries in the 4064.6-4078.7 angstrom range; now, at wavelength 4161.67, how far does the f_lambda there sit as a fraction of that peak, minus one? -0.17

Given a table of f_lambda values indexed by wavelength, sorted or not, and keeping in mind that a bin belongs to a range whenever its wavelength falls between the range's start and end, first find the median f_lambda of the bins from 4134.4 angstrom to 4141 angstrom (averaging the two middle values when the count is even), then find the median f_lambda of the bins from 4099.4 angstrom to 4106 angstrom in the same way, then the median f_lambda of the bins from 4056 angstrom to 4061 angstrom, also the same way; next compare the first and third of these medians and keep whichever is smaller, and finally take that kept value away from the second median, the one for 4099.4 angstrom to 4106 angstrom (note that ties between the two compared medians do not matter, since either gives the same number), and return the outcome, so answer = -1.7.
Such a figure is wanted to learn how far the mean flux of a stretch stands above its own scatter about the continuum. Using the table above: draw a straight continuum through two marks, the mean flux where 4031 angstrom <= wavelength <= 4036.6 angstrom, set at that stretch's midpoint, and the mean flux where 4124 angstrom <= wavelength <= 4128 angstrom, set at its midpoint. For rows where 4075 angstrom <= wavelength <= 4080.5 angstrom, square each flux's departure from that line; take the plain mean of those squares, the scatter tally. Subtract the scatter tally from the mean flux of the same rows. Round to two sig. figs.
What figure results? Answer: 4.8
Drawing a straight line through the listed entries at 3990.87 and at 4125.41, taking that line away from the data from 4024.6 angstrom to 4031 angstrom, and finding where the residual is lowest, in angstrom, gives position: 4025.94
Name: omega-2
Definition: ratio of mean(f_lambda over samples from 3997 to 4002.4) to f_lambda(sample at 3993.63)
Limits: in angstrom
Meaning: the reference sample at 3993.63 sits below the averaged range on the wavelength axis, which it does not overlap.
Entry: 1.05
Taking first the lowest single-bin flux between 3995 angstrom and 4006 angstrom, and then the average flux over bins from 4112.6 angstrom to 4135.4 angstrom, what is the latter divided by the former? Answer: 1.05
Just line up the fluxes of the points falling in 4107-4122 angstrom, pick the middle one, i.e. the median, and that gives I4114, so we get 8.8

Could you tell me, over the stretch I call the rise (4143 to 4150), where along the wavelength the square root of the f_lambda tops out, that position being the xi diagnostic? 4144.45 angstrom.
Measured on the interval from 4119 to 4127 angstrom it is 4125.41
